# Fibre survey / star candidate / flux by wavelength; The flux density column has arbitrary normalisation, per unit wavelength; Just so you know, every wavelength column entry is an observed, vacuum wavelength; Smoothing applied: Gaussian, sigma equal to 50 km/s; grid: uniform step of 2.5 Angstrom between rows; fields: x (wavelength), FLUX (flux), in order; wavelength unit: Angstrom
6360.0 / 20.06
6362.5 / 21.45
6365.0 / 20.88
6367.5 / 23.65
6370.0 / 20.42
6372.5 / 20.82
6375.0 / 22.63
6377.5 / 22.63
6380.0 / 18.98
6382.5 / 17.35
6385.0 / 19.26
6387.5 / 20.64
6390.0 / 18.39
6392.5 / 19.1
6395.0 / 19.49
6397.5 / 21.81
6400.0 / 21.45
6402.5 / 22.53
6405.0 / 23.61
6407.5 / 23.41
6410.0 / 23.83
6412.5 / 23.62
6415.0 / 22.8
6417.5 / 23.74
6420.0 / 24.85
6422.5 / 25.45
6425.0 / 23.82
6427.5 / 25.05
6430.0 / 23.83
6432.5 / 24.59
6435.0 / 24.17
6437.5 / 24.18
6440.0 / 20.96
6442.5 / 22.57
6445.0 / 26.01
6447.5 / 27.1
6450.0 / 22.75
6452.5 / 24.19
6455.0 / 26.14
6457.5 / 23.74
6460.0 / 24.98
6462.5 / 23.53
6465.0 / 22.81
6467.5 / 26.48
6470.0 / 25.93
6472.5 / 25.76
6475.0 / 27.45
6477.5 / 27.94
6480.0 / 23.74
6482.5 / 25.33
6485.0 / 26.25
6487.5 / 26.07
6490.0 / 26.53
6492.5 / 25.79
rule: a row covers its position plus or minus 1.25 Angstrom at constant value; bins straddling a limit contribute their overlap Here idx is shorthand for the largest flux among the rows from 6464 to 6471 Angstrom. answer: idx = 26.48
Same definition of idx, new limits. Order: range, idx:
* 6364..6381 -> 23.65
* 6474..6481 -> 27.94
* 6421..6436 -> 25.45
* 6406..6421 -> 24.85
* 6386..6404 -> 22.53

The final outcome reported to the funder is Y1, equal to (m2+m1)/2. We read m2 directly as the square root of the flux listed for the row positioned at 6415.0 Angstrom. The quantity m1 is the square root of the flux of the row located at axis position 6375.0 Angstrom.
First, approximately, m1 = 4.76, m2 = 4.8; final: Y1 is 4.77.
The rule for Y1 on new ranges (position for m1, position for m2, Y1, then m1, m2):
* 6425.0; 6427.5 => 4.94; 4.88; 5.0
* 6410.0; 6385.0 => 4.64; 4.88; 4.4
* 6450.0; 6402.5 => 4.76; 4.77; 4.7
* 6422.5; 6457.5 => 4.96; 5.04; 4.9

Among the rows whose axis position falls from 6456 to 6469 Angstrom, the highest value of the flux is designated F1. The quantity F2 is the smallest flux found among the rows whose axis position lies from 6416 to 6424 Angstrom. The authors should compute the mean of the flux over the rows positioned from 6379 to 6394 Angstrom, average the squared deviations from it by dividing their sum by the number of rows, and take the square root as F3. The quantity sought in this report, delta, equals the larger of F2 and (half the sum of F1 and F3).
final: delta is 23.7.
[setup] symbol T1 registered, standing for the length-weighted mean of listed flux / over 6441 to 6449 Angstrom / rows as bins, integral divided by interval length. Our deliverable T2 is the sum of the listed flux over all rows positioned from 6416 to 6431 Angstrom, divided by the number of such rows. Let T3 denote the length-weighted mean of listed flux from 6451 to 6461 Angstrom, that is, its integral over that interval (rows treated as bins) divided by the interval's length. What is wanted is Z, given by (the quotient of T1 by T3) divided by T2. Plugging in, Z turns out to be 0.0414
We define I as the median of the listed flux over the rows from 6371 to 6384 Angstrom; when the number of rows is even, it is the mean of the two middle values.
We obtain 20.8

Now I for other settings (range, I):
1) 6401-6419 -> 23.6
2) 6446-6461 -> 24.6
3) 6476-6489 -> 26.1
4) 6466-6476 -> 26.2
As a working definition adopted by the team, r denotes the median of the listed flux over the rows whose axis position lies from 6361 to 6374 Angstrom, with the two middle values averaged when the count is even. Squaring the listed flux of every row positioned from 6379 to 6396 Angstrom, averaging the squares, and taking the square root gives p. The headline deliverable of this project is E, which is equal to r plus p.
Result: 40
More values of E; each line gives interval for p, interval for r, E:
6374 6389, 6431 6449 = 45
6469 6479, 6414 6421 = 51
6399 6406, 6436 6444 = 45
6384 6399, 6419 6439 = 44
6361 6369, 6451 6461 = 47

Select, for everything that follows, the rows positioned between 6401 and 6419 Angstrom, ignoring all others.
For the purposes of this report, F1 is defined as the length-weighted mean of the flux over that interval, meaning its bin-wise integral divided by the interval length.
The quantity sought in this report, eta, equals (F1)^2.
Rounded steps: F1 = 23.4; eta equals 546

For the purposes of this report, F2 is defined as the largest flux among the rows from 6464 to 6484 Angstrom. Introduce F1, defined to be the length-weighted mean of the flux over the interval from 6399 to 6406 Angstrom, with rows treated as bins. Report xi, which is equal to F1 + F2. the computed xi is 50.5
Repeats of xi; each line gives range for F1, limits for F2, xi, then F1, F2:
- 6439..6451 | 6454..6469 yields 50.4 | 24.0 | 26.48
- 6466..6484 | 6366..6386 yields 49.7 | 26.0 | 23.65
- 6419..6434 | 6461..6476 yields 52.0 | 24.6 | 27.45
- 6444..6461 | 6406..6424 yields 50.4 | 25.0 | 25.45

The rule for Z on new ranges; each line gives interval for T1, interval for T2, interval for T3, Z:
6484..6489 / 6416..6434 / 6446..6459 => 0.0431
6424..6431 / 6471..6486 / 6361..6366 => 0.0440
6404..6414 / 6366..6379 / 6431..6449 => 0.0443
